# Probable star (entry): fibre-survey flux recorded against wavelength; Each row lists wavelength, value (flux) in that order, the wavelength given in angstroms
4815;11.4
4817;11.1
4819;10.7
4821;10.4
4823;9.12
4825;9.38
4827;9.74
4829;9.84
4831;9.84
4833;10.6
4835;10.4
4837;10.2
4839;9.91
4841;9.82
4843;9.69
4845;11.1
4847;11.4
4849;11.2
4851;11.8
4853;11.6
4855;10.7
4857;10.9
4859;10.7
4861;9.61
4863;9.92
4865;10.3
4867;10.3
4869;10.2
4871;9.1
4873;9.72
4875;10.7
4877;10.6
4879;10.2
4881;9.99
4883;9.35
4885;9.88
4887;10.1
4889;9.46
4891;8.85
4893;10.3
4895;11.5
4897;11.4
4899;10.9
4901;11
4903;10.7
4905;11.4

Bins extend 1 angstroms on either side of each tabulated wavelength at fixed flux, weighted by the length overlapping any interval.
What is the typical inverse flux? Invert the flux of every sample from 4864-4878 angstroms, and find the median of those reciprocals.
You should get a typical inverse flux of 0.097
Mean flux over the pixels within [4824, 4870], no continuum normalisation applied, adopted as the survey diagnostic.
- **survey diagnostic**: 10.4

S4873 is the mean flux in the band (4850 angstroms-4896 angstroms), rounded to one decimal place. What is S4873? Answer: 10.3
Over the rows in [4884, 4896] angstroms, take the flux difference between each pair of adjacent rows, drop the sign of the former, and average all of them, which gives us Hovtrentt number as 0.82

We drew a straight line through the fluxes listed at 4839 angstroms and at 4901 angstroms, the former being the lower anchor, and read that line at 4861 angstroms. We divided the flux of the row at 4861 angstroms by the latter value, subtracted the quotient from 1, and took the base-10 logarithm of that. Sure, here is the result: -1.18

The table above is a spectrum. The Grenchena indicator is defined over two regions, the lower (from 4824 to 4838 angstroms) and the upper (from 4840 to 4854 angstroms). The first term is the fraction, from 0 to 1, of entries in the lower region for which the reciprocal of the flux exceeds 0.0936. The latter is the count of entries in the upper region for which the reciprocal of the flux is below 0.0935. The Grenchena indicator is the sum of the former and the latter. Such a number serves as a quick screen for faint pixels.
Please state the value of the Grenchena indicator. 6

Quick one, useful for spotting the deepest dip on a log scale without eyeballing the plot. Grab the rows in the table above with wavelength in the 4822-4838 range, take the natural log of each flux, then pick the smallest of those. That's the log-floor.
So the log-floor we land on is 2.21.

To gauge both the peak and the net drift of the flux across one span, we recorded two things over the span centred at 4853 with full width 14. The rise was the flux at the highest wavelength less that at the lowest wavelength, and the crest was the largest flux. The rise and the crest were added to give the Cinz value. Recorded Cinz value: 11.1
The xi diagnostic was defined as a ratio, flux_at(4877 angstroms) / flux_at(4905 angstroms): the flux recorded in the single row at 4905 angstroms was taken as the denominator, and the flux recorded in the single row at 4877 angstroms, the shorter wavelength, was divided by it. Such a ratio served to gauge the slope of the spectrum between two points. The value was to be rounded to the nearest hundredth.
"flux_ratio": 0.93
